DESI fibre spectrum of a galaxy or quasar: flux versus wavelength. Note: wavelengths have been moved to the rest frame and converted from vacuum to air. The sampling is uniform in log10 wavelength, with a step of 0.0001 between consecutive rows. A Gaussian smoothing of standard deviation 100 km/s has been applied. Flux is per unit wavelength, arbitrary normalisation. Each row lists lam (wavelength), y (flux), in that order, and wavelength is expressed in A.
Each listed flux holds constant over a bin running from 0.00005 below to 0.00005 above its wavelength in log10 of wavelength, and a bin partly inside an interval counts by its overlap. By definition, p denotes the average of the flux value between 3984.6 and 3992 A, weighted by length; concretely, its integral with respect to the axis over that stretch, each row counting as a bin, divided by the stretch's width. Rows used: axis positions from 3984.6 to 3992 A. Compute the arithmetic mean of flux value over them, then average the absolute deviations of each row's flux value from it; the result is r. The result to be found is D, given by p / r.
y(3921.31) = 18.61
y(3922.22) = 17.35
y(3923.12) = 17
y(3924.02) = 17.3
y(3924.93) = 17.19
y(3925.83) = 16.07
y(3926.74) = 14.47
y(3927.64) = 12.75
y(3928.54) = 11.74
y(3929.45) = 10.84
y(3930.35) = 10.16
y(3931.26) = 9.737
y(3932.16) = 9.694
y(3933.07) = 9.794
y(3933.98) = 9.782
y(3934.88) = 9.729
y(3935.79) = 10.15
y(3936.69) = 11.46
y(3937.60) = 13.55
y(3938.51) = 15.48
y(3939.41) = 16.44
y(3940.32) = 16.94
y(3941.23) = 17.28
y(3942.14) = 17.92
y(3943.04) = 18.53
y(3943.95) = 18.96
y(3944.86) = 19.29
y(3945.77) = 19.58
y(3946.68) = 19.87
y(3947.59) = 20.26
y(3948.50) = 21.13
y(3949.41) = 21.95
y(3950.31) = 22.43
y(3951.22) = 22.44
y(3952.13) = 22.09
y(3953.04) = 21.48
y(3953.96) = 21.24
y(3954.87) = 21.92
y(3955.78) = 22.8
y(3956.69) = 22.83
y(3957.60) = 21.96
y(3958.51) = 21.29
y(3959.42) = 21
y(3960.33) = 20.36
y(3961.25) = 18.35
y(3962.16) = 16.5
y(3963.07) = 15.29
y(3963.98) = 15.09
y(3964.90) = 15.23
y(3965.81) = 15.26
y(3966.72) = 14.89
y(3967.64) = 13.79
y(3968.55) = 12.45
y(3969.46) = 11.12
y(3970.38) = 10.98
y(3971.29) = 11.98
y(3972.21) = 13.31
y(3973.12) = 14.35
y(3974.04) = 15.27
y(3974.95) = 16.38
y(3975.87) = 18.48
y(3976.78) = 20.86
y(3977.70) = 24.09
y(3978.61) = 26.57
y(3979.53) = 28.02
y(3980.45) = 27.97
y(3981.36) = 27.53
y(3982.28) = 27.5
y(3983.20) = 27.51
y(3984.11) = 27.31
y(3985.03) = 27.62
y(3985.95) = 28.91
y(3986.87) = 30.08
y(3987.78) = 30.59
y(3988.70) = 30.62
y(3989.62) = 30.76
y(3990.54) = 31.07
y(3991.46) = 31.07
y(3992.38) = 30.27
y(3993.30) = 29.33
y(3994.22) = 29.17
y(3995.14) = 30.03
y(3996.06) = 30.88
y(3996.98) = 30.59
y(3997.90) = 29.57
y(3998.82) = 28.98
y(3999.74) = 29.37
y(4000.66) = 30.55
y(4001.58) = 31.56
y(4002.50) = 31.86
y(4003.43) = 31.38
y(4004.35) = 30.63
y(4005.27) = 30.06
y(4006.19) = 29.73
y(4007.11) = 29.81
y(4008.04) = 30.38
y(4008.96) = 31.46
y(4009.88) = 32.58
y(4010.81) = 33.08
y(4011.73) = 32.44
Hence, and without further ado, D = 33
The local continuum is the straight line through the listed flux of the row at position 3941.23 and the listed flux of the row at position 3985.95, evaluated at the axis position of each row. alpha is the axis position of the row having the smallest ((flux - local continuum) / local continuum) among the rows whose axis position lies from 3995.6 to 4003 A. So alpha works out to 3998.82 A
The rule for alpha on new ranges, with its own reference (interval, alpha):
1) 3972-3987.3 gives 3972.21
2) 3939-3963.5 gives 3963.07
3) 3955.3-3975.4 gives 3970.38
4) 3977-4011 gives 4007.11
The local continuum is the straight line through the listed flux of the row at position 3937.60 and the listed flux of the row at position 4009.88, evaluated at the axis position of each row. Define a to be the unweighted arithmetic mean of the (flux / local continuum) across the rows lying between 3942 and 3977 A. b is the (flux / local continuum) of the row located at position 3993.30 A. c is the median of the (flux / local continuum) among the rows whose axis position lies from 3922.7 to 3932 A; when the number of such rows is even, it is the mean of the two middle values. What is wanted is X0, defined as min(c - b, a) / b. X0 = 0.21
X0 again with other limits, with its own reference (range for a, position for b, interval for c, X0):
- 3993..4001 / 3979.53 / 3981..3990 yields -0.04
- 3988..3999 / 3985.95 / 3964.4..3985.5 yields -0.33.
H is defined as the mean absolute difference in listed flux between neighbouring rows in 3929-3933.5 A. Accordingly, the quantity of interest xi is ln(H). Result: -1.2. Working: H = 0.3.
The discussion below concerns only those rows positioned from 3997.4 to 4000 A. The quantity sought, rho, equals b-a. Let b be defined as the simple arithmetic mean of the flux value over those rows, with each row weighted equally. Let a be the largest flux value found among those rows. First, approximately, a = 29.57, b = 29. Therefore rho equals -0.3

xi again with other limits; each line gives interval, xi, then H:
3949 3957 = -0.9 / 0.4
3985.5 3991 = -0.8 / 0.4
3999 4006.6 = -0.4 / 0.7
